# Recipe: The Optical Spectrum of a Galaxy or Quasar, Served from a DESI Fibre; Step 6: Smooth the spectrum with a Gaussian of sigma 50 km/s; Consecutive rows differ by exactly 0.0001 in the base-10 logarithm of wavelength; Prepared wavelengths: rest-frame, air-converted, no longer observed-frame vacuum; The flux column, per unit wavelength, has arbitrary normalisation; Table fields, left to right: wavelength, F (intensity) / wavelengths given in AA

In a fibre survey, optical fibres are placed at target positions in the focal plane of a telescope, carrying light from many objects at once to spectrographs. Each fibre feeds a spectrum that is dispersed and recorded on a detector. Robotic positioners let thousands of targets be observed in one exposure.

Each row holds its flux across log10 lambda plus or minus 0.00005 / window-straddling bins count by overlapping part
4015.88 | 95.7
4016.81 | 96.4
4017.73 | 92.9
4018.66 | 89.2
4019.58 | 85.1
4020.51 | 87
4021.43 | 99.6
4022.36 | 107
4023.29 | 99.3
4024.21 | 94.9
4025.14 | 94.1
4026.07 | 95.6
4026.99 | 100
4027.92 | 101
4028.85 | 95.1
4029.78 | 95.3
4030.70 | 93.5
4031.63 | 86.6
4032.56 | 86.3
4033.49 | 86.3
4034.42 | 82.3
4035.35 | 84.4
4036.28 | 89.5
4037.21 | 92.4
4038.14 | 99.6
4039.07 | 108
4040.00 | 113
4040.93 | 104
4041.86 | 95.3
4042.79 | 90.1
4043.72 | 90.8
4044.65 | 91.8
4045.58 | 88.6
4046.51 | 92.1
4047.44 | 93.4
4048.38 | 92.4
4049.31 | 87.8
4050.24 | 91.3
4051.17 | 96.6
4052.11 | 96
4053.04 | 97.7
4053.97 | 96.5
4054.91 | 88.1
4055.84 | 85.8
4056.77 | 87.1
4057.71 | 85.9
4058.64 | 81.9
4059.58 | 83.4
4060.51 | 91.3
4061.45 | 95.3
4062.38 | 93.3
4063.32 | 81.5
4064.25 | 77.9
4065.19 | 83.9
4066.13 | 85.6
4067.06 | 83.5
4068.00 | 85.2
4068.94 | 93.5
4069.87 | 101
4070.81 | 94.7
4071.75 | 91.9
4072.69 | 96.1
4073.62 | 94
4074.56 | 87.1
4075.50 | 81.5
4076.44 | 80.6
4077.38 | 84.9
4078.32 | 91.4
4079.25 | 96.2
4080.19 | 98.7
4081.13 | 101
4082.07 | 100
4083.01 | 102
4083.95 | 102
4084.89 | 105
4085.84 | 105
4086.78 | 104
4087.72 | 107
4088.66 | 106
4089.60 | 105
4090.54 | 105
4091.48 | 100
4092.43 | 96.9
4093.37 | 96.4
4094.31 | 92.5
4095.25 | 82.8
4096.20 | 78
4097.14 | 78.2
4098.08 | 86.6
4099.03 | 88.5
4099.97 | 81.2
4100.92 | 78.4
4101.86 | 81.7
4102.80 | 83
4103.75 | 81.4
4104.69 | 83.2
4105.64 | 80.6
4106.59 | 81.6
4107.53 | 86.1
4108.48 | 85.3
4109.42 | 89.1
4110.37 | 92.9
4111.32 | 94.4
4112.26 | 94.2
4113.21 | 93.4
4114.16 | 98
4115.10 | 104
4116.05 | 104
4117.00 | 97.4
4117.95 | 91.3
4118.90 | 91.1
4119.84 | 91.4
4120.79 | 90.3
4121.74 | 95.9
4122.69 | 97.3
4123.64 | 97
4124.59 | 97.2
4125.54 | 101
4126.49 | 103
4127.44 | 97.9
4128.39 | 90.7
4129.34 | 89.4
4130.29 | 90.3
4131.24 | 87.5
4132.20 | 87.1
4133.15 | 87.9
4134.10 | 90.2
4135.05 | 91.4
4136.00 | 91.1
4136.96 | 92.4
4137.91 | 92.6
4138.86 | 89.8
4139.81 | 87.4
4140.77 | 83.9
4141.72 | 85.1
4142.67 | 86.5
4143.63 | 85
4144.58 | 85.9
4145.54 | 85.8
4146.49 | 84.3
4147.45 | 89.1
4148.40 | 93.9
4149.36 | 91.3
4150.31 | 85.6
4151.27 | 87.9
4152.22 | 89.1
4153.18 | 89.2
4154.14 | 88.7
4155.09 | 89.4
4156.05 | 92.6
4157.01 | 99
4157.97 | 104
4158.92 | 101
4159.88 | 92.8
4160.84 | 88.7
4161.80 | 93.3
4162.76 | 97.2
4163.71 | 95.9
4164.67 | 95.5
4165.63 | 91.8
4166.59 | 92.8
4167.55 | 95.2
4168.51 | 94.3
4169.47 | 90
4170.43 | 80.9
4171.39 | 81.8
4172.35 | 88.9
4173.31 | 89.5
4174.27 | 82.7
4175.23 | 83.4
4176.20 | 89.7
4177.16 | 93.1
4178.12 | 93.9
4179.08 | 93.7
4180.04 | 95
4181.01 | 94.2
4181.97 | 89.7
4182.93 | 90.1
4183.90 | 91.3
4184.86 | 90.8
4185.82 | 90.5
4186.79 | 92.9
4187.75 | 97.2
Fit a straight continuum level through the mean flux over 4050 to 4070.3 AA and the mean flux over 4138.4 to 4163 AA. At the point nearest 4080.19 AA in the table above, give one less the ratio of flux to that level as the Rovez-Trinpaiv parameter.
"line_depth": -0.10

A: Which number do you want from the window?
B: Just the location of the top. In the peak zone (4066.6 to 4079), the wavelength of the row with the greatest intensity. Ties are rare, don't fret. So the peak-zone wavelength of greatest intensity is 4069.87 AA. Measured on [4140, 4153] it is 4148.40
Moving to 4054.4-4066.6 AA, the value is 4061.45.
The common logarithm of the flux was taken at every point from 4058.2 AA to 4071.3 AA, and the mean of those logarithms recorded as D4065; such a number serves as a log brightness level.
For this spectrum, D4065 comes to 1.94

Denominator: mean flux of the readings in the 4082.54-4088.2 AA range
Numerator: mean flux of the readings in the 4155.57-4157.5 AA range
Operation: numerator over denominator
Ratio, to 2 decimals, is 0.92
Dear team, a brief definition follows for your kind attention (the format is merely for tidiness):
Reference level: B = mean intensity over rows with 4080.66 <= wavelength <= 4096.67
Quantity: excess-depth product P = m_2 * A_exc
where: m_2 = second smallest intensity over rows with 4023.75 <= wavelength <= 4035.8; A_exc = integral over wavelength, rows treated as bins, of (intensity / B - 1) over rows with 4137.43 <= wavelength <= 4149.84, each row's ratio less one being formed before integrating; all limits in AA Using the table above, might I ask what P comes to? -122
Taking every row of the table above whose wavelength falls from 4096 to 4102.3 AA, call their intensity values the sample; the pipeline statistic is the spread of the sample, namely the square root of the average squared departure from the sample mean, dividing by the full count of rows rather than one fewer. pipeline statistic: 3.9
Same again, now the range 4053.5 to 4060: 4.4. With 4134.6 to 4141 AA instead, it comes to 2.9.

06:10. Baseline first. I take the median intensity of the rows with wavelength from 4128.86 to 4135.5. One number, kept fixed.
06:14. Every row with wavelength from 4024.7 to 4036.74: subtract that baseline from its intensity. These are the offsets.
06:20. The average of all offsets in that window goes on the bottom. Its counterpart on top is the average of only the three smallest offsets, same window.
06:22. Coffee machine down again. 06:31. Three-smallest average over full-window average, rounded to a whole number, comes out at -2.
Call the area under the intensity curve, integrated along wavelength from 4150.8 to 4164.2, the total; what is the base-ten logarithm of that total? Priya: 3.10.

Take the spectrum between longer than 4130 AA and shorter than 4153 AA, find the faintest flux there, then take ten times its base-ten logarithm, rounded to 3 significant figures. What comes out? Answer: 19.2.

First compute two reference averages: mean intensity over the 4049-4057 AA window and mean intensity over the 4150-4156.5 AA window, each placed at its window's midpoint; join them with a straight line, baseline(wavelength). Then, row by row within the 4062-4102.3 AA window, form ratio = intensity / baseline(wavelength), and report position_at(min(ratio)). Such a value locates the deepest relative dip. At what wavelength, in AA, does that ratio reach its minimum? 4064.25 AA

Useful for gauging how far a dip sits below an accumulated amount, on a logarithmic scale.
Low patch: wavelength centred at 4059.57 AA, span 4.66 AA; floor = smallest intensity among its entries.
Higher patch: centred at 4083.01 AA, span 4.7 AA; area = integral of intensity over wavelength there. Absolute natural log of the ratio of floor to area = 1.8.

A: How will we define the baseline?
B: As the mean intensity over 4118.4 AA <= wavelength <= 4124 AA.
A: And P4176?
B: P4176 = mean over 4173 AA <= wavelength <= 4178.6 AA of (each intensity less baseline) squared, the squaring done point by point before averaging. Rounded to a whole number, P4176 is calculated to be 45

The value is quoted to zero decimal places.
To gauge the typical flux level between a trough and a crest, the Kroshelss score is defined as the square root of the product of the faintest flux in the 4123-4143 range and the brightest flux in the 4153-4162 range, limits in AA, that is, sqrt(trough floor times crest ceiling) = 93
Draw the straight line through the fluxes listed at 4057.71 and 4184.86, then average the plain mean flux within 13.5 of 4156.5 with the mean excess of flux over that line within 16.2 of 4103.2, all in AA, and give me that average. 47.6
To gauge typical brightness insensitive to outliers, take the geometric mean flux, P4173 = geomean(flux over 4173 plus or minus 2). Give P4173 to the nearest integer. 86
